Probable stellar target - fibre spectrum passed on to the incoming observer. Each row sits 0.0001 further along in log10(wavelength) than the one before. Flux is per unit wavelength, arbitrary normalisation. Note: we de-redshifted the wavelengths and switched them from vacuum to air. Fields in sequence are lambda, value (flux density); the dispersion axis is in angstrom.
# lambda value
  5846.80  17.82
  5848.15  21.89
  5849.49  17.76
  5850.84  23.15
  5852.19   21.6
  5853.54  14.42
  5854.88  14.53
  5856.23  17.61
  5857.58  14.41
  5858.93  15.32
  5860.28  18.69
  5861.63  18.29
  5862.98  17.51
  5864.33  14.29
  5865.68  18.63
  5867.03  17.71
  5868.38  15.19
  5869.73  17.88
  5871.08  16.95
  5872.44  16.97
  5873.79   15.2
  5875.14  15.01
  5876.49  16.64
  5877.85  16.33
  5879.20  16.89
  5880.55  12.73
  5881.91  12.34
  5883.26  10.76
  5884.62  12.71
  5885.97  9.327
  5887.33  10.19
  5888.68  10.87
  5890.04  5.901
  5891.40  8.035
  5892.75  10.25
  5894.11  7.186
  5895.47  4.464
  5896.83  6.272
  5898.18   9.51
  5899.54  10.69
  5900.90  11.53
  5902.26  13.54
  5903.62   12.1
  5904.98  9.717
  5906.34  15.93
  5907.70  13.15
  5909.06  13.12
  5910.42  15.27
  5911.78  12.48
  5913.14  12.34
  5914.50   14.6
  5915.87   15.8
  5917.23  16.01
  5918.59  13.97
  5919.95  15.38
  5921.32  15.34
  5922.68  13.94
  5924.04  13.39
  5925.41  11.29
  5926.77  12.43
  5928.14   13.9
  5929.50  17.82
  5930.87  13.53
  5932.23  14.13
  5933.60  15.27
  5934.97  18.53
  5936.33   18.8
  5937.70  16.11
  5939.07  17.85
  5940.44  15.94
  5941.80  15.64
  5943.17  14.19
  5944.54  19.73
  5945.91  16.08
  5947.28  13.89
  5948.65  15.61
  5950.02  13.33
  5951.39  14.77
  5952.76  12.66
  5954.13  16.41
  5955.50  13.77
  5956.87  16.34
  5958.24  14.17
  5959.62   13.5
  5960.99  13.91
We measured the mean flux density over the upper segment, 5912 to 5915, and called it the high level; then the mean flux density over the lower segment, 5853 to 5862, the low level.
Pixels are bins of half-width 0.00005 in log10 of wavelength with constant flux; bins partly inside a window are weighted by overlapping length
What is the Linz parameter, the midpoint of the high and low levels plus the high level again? 28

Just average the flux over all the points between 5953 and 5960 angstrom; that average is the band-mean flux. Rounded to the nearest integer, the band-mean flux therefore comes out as 15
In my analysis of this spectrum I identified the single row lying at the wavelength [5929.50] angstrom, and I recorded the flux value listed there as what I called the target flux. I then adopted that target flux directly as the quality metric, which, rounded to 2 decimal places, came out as 17.82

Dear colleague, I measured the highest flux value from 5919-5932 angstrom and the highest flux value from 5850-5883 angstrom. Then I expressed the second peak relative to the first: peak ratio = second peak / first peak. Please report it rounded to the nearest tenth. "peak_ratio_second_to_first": 1.3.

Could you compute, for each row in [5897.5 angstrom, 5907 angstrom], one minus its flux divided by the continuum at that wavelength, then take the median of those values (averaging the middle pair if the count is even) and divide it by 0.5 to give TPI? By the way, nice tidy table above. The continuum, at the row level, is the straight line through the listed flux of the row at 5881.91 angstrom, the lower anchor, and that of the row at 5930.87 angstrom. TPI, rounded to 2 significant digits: 0.20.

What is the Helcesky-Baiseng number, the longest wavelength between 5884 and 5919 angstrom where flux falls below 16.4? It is 5918.59 angstrom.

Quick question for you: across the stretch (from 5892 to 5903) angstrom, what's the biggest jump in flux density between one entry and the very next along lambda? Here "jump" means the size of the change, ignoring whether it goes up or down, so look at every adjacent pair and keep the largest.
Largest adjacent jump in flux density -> 3.2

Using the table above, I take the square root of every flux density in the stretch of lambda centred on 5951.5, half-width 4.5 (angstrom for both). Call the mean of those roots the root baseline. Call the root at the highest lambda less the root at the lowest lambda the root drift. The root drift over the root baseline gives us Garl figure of -0.004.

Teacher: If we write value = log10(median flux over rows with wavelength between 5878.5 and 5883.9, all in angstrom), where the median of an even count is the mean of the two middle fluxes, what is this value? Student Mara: 1.10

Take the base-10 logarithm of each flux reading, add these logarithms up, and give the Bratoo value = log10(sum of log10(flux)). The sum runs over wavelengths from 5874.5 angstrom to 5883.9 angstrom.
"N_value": 0.91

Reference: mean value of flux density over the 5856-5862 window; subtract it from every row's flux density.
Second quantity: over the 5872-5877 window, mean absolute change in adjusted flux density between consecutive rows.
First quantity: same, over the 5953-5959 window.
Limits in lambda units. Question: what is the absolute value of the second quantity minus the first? 1.3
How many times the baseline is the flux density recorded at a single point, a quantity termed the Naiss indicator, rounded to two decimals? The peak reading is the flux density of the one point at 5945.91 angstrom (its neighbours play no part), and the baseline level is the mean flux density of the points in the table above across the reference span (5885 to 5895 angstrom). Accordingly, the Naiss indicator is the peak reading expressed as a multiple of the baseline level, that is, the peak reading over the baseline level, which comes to 1.82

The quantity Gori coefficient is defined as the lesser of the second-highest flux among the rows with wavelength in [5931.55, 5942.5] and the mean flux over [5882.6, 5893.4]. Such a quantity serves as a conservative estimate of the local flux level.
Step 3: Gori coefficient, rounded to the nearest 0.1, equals 9.8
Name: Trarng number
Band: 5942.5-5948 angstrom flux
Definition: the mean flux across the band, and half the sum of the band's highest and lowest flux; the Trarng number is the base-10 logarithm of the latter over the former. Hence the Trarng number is 0.022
